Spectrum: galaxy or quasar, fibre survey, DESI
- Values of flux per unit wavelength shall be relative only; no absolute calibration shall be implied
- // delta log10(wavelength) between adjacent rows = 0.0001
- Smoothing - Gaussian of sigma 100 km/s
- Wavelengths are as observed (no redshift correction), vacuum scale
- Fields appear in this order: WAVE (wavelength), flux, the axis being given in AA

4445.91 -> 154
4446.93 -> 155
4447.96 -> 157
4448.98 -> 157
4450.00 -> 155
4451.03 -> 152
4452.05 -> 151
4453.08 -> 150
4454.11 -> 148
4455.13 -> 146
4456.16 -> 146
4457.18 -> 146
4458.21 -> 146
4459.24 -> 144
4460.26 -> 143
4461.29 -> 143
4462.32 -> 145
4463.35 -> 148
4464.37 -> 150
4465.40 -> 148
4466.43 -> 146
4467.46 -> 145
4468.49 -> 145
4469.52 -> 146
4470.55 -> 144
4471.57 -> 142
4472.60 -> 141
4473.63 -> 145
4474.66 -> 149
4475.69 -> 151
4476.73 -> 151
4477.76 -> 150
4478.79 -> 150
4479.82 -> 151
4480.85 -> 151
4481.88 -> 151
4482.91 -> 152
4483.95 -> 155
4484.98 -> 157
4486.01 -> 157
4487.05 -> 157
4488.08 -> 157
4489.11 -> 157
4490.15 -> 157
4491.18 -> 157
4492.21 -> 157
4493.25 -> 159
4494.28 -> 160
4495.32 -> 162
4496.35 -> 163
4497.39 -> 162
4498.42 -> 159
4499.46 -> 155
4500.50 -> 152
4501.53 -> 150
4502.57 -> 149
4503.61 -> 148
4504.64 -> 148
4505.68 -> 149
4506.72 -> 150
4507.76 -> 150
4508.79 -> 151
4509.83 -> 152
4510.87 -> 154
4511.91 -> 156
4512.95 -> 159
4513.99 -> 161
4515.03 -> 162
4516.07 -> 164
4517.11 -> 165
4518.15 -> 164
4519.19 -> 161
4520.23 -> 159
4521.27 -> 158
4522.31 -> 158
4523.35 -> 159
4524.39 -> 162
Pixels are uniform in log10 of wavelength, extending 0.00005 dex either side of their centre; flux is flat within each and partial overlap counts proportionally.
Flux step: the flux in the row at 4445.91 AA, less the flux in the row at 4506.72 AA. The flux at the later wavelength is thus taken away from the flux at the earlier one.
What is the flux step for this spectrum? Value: 4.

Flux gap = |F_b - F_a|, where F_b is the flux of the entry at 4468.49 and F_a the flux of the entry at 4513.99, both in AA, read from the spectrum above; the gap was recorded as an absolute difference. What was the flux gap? 16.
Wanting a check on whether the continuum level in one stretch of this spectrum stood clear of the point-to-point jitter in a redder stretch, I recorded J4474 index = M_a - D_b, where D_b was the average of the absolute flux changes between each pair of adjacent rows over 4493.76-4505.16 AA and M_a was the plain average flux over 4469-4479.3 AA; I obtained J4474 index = 145.1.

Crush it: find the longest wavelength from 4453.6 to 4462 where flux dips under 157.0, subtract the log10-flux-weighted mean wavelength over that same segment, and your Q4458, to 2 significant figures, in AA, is 3.6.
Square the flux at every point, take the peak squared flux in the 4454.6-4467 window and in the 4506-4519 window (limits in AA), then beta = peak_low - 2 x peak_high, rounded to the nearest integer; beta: -31950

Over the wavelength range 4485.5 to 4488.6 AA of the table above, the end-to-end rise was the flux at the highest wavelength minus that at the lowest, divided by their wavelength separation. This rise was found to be 0.0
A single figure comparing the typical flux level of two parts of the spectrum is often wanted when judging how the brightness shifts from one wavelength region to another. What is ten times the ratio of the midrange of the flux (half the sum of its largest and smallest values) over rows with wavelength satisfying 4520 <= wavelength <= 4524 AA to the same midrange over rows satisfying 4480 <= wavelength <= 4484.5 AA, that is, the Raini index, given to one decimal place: 10.4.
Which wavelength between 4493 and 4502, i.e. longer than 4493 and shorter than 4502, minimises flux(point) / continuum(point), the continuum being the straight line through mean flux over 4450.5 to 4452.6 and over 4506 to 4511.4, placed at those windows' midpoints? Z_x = 4501.53 AA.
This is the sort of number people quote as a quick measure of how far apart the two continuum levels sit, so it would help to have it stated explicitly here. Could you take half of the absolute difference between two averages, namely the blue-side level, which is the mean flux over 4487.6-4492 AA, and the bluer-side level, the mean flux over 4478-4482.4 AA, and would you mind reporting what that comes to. 3.1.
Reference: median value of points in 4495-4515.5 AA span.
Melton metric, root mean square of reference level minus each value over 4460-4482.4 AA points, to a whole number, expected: 7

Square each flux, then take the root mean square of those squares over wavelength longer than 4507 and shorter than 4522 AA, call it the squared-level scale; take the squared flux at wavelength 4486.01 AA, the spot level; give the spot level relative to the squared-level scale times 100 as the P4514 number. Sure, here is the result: 98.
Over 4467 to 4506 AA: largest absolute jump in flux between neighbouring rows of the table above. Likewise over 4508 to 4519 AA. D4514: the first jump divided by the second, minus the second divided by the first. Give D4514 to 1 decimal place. 0.6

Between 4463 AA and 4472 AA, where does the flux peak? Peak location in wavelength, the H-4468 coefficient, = 4464.37 AA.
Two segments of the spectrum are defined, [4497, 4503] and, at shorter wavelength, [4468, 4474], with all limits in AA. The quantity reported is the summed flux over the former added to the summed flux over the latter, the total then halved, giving 895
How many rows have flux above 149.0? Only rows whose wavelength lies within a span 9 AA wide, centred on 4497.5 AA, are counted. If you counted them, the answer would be 9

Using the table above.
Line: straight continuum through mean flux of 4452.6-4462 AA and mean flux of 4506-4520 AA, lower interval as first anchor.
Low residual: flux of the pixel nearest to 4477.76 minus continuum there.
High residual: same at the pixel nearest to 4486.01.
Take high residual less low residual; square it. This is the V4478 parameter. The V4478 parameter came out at 28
